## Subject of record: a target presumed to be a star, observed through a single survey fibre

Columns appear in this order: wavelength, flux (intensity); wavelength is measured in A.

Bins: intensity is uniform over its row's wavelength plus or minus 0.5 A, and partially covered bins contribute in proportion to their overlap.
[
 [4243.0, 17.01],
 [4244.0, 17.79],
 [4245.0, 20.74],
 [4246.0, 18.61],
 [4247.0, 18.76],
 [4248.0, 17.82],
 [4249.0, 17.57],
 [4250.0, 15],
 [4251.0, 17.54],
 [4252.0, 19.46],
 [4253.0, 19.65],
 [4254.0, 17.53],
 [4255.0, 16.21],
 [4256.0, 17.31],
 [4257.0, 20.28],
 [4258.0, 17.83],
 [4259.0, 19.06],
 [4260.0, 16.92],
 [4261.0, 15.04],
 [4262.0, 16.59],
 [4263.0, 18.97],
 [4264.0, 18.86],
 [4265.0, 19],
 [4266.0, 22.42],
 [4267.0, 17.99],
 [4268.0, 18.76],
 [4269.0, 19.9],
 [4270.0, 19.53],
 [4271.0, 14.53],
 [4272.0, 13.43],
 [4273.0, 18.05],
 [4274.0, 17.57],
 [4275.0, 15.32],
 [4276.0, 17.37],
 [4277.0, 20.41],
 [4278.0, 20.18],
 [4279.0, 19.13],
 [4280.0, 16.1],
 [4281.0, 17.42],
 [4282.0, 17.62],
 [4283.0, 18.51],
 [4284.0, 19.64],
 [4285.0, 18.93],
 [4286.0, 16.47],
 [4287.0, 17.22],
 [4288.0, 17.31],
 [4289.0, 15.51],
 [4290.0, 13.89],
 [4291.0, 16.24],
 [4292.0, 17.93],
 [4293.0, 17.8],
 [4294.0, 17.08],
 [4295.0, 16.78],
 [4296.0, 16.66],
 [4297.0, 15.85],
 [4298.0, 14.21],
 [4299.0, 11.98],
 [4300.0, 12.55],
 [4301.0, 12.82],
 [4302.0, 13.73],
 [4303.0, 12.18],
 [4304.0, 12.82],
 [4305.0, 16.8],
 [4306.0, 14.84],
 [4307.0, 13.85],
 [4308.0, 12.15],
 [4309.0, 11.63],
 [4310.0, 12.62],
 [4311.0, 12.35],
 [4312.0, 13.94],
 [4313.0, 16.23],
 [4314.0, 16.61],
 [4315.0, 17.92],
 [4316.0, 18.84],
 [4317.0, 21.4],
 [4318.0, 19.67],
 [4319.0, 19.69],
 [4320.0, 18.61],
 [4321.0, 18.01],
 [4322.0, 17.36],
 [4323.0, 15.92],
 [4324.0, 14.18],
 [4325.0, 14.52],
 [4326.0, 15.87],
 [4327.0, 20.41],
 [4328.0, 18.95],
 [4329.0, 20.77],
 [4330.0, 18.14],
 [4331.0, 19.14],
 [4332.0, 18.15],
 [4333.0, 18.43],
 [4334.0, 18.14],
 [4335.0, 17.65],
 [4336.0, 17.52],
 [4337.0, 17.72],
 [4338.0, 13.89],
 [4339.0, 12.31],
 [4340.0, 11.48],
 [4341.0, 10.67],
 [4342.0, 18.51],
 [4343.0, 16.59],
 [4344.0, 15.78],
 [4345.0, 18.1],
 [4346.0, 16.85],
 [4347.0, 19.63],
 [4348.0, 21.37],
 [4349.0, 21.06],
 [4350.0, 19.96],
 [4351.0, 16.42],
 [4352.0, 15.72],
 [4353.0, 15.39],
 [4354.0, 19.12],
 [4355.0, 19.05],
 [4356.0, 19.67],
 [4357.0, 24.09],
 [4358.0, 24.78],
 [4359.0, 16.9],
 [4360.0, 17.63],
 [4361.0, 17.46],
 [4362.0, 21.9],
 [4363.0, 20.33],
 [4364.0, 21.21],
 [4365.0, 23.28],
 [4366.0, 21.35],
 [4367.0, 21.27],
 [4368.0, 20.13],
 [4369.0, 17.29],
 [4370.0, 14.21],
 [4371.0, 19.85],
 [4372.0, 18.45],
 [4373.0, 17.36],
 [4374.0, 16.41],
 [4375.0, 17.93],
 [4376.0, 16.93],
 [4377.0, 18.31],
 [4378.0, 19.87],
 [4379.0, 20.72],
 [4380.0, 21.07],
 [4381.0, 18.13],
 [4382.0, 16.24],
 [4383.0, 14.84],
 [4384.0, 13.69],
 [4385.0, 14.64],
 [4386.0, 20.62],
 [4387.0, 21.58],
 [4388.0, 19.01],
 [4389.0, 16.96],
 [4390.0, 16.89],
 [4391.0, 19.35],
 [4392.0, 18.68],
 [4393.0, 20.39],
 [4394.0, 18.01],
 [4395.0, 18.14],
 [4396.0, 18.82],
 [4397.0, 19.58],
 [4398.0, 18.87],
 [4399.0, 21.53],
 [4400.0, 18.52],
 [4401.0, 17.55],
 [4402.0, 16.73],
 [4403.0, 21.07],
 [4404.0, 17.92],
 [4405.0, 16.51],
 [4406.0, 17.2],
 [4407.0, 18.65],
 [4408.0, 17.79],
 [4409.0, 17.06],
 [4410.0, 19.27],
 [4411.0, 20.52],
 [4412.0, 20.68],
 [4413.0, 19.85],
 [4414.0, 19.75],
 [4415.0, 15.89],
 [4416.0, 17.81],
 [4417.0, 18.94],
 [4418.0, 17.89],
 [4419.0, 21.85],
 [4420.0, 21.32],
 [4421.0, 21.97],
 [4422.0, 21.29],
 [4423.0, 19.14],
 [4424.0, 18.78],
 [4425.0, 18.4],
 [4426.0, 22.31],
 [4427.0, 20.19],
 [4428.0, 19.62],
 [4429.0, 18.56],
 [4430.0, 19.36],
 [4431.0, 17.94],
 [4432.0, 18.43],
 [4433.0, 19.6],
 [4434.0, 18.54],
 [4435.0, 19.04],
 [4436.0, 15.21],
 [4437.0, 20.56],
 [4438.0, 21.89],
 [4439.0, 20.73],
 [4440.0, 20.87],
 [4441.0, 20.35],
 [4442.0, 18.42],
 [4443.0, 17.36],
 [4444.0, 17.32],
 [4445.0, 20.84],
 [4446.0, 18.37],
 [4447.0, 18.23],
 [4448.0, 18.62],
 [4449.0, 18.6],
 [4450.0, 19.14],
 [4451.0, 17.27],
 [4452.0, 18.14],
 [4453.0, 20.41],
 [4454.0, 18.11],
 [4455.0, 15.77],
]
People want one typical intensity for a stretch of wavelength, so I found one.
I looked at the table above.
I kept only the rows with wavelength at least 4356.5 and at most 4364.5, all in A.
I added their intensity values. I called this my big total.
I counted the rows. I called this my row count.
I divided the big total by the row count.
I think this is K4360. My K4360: 20.5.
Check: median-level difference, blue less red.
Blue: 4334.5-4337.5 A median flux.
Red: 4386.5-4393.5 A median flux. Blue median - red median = -1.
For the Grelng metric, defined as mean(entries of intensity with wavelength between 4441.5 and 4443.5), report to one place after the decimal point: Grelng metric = 17.9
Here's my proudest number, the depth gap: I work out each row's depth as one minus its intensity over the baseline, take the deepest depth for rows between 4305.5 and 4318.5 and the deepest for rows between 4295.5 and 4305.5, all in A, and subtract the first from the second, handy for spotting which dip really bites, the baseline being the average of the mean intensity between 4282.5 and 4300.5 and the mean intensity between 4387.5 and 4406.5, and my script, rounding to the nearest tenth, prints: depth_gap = 0.0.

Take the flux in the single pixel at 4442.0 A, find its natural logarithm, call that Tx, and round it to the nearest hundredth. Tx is 2.91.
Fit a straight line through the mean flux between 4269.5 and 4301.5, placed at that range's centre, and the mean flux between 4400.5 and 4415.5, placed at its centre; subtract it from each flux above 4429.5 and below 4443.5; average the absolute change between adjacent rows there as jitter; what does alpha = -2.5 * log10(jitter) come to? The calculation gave -0.5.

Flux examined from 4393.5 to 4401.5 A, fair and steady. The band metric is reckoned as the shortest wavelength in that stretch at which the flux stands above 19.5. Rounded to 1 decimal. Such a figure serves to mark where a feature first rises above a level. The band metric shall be 4397.0 A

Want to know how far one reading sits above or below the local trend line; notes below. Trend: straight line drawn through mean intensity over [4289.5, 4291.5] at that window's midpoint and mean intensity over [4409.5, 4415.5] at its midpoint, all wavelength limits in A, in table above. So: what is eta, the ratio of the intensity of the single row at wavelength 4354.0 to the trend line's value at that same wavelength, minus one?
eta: 0.11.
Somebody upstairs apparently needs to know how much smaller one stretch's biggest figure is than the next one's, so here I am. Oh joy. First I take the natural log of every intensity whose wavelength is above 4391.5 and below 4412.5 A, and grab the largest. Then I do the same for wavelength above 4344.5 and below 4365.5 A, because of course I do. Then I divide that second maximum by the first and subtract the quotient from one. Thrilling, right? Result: -0.05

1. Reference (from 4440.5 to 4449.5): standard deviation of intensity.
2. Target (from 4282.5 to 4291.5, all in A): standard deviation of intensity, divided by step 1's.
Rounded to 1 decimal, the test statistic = 1.5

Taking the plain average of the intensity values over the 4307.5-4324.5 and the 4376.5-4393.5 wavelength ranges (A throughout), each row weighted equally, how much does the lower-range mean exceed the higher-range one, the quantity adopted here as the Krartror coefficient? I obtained -2.0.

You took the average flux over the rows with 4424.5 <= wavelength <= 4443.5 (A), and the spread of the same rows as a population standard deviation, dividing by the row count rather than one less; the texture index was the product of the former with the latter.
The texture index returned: 31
